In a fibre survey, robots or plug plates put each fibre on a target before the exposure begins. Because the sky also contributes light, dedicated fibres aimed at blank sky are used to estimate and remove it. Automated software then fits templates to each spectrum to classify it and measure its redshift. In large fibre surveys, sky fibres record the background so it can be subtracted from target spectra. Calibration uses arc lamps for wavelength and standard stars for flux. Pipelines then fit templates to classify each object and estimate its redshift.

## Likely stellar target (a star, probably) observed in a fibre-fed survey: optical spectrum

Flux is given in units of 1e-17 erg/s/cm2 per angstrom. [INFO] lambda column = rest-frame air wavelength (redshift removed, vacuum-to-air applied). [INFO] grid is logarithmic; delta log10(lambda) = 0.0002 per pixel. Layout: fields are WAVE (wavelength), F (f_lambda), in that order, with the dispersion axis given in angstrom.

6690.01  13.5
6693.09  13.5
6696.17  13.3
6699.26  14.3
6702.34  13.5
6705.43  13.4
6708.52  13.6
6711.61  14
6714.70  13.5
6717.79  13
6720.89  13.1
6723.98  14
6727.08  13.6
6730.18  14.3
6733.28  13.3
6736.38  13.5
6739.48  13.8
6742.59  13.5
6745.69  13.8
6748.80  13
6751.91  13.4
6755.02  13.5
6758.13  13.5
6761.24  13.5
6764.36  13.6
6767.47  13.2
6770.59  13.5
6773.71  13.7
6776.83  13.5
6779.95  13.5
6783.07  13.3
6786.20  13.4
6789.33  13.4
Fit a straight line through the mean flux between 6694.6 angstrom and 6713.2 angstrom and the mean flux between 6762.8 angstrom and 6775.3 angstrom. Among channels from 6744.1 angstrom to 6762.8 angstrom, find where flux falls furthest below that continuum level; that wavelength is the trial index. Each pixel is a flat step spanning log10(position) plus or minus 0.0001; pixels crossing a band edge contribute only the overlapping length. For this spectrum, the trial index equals 6748.80 angstrom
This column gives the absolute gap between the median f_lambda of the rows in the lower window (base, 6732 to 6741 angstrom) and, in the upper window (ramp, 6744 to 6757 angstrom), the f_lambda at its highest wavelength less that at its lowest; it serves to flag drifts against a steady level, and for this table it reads 13.8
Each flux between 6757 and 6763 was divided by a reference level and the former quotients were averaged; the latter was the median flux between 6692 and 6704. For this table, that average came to 1.00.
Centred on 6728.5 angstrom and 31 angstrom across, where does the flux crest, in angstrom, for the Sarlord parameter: 6730.18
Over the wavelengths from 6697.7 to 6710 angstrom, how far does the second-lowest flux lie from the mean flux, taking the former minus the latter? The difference -0.20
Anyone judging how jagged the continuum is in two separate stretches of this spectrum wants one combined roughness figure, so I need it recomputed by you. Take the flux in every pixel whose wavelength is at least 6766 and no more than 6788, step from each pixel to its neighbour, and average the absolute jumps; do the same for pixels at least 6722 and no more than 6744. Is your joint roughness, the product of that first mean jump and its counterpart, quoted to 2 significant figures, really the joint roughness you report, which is 0.081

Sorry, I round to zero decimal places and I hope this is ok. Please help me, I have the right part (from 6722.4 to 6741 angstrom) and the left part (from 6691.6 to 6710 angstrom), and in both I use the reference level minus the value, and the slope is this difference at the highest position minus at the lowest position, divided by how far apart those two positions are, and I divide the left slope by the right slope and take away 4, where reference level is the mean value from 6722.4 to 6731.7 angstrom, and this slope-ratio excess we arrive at -5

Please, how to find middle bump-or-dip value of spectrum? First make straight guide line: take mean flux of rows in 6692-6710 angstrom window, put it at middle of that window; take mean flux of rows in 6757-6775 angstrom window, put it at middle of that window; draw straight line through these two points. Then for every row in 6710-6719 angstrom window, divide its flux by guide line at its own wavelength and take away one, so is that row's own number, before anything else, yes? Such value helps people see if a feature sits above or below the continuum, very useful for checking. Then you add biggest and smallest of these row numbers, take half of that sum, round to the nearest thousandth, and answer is -0.006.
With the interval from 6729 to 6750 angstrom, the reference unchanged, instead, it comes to 0.008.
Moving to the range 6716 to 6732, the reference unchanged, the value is 0.006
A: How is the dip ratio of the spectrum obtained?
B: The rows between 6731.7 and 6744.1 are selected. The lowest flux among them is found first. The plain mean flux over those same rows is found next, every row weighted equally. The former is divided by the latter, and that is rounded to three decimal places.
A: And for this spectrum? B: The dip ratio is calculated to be 0.983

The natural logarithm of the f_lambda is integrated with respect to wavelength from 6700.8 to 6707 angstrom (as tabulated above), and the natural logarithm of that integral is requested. 2.78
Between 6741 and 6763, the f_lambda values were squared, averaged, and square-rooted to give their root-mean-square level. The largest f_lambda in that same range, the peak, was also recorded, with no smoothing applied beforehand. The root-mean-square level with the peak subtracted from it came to -0.3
